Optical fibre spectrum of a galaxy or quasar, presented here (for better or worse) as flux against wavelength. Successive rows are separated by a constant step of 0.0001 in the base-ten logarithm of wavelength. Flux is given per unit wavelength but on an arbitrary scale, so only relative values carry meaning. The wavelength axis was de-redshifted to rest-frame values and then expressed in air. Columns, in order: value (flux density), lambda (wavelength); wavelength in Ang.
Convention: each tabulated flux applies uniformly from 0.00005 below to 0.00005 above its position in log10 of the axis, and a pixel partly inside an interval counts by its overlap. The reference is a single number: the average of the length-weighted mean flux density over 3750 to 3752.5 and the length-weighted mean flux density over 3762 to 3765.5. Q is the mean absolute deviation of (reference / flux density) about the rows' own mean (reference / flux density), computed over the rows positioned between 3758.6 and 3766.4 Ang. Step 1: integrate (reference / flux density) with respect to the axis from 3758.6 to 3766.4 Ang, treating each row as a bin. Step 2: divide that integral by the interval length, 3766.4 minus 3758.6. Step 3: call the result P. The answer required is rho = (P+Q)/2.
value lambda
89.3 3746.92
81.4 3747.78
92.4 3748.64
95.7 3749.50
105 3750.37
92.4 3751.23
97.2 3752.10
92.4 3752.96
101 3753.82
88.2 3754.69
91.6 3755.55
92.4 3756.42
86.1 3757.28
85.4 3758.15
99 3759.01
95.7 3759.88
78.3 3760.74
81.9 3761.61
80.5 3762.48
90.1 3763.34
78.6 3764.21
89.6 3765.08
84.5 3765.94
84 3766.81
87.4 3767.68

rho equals 0.57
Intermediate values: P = 1.06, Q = 0.076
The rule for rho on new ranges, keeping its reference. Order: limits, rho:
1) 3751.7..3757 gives 0.51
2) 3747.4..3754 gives 0.51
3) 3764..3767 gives 0.56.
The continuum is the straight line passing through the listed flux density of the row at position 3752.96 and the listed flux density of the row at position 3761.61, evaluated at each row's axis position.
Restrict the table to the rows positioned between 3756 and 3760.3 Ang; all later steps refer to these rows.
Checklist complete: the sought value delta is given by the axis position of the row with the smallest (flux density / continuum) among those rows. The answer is 3757.28 Ang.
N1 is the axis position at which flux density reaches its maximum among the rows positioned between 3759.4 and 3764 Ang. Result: 3759.88 Ang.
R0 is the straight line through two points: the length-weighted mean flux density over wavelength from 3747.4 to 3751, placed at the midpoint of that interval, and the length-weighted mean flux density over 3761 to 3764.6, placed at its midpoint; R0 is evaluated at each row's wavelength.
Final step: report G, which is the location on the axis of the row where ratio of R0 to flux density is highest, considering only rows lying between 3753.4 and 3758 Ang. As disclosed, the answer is 3754.69 Ang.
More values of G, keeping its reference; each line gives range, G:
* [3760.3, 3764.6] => 3760.74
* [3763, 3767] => 3764.21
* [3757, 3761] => 3760.74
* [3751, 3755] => 3754.69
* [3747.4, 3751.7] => 3747.78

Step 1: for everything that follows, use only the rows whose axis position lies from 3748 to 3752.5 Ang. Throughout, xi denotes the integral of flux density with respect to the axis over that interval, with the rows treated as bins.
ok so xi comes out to 431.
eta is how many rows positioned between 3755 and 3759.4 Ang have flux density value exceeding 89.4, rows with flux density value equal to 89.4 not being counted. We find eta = 3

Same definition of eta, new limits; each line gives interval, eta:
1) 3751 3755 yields 4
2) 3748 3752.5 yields 5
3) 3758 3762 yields 2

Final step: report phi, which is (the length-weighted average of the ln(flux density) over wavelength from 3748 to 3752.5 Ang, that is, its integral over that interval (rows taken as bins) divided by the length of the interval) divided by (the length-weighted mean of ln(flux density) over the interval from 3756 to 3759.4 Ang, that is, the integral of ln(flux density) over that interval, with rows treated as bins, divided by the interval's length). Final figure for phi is 1.01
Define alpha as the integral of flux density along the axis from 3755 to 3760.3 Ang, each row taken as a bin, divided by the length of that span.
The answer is 91.6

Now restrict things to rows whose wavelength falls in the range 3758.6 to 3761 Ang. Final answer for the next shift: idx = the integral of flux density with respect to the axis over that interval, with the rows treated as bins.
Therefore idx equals 221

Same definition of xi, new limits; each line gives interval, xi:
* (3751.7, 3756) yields 405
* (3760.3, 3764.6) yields 353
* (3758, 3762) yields 354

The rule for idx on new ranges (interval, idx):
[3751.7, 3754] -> 223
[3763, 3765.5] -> 214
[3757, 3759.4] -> 217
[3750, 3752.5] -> 245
